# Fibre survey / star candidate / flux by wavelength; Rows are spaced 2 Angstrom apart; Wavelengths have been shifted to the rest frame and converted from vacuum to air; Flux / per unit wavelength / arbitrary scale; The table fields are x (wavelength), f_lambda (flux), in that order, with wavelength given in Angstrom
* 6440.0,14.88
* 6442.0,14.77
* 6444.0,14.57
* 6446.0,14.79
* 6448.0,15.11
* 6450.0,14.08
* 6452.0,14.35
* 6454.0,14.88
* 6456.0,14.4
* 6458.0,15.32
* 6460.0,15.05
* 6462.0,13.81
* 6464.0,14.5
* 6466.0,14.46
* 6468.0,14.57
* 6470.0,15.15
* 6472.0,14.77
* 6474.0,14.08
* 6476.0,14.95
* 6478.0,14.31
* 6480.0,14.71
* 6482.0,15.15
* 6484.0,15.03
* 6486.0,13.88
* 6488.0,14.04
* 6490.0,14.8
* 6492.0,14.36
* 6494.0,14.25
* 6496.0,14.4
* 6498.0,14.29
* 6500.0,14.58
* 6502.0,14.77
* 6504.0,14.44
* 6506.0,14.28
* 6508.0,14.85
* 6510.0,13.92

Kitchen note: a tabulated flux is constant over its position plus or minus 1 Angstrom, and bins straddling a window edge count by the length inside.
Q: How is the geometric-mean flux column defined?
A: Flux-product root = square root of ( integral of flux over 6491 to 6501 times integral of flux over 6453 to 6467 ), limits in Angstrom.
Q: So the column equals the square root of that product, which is 172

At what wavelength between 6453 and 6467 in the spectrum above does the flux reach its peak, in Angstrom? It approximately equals 6458.0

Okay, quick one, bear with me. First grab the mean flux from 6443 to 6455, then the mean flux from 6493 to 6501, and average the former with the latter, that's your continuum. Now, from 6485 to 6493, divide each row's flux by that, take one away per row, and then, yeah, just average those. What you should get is -0.016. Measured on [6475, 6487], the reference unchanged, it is 0.011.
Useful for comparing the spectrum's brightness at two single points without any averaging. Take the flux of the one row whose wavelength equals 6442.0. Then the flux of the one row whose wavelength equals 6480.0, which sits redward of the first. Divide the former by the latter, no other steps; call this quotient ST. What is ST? 1.00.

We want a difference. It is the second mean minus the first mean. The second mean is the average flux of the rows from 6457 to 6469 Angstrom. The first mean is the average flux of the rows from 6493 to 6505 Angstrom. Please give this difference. 0.16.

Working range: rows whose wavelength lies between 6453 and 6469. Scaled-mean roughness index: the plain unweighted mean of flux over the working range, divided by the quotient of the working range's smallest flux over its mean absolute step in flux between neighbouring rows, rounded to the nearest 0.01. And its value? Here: 0.57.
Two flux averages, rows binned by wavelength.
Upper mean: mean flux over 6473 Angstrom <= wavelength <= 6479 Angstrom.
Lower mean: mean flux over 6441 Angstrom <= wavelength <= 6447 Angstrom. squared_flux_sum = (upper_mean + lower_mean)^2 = 850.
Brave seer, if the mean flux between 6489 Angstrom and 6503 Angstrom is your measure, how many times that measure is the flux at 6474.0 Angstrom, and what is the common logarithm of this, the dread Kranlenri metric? -0.013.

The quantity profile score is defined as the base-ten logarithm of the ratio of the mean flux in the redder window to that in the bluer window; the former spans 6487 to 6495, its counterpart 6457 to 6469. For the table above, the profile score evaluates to -0.0077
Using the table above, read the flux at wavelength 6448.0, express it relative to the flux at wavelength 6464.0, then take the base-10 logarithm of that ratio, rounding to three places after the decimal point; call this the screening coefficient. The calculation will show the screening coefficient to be 0.018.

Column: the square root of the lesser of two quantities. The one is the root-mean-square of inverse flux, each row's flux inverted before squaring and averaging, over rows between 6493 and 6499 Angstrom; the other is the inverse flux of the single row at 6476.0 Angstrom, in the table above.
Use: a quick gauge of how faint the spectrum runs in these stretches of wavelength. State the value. 0.259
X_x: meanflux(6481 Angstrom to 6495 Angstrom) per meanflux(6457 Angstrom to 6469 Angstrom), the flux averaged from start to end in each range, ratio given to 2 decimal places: 0.99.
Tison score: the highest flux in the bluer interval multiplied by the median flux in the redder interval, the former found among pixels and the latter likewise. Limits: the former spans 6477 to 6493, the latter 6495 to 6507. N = 218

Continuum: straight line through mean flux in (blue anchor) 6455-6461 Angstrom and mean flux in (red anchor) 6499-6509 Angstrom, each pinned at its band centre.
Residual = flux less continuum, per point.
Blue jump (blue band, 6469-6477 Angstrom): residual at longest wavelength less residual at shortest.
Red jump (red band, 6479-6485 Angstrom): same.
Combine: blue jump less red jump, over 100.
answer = -0.005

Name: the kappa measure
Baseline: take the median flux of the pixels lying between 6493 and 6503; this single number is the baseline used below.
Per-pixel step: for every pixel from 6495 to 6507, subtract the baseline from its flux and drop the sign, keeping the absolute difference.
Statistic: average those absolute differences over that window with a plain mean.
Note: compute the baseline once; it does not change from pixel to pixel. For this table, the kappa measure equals 0.14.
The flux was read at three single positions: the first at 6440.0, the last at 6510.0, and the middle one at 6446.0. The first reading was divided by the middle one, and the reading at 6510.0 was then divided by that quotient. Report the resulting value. 13.8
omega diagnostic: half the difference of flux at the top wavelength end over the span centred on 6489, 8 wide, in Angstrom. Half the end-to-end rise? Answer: 0.24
